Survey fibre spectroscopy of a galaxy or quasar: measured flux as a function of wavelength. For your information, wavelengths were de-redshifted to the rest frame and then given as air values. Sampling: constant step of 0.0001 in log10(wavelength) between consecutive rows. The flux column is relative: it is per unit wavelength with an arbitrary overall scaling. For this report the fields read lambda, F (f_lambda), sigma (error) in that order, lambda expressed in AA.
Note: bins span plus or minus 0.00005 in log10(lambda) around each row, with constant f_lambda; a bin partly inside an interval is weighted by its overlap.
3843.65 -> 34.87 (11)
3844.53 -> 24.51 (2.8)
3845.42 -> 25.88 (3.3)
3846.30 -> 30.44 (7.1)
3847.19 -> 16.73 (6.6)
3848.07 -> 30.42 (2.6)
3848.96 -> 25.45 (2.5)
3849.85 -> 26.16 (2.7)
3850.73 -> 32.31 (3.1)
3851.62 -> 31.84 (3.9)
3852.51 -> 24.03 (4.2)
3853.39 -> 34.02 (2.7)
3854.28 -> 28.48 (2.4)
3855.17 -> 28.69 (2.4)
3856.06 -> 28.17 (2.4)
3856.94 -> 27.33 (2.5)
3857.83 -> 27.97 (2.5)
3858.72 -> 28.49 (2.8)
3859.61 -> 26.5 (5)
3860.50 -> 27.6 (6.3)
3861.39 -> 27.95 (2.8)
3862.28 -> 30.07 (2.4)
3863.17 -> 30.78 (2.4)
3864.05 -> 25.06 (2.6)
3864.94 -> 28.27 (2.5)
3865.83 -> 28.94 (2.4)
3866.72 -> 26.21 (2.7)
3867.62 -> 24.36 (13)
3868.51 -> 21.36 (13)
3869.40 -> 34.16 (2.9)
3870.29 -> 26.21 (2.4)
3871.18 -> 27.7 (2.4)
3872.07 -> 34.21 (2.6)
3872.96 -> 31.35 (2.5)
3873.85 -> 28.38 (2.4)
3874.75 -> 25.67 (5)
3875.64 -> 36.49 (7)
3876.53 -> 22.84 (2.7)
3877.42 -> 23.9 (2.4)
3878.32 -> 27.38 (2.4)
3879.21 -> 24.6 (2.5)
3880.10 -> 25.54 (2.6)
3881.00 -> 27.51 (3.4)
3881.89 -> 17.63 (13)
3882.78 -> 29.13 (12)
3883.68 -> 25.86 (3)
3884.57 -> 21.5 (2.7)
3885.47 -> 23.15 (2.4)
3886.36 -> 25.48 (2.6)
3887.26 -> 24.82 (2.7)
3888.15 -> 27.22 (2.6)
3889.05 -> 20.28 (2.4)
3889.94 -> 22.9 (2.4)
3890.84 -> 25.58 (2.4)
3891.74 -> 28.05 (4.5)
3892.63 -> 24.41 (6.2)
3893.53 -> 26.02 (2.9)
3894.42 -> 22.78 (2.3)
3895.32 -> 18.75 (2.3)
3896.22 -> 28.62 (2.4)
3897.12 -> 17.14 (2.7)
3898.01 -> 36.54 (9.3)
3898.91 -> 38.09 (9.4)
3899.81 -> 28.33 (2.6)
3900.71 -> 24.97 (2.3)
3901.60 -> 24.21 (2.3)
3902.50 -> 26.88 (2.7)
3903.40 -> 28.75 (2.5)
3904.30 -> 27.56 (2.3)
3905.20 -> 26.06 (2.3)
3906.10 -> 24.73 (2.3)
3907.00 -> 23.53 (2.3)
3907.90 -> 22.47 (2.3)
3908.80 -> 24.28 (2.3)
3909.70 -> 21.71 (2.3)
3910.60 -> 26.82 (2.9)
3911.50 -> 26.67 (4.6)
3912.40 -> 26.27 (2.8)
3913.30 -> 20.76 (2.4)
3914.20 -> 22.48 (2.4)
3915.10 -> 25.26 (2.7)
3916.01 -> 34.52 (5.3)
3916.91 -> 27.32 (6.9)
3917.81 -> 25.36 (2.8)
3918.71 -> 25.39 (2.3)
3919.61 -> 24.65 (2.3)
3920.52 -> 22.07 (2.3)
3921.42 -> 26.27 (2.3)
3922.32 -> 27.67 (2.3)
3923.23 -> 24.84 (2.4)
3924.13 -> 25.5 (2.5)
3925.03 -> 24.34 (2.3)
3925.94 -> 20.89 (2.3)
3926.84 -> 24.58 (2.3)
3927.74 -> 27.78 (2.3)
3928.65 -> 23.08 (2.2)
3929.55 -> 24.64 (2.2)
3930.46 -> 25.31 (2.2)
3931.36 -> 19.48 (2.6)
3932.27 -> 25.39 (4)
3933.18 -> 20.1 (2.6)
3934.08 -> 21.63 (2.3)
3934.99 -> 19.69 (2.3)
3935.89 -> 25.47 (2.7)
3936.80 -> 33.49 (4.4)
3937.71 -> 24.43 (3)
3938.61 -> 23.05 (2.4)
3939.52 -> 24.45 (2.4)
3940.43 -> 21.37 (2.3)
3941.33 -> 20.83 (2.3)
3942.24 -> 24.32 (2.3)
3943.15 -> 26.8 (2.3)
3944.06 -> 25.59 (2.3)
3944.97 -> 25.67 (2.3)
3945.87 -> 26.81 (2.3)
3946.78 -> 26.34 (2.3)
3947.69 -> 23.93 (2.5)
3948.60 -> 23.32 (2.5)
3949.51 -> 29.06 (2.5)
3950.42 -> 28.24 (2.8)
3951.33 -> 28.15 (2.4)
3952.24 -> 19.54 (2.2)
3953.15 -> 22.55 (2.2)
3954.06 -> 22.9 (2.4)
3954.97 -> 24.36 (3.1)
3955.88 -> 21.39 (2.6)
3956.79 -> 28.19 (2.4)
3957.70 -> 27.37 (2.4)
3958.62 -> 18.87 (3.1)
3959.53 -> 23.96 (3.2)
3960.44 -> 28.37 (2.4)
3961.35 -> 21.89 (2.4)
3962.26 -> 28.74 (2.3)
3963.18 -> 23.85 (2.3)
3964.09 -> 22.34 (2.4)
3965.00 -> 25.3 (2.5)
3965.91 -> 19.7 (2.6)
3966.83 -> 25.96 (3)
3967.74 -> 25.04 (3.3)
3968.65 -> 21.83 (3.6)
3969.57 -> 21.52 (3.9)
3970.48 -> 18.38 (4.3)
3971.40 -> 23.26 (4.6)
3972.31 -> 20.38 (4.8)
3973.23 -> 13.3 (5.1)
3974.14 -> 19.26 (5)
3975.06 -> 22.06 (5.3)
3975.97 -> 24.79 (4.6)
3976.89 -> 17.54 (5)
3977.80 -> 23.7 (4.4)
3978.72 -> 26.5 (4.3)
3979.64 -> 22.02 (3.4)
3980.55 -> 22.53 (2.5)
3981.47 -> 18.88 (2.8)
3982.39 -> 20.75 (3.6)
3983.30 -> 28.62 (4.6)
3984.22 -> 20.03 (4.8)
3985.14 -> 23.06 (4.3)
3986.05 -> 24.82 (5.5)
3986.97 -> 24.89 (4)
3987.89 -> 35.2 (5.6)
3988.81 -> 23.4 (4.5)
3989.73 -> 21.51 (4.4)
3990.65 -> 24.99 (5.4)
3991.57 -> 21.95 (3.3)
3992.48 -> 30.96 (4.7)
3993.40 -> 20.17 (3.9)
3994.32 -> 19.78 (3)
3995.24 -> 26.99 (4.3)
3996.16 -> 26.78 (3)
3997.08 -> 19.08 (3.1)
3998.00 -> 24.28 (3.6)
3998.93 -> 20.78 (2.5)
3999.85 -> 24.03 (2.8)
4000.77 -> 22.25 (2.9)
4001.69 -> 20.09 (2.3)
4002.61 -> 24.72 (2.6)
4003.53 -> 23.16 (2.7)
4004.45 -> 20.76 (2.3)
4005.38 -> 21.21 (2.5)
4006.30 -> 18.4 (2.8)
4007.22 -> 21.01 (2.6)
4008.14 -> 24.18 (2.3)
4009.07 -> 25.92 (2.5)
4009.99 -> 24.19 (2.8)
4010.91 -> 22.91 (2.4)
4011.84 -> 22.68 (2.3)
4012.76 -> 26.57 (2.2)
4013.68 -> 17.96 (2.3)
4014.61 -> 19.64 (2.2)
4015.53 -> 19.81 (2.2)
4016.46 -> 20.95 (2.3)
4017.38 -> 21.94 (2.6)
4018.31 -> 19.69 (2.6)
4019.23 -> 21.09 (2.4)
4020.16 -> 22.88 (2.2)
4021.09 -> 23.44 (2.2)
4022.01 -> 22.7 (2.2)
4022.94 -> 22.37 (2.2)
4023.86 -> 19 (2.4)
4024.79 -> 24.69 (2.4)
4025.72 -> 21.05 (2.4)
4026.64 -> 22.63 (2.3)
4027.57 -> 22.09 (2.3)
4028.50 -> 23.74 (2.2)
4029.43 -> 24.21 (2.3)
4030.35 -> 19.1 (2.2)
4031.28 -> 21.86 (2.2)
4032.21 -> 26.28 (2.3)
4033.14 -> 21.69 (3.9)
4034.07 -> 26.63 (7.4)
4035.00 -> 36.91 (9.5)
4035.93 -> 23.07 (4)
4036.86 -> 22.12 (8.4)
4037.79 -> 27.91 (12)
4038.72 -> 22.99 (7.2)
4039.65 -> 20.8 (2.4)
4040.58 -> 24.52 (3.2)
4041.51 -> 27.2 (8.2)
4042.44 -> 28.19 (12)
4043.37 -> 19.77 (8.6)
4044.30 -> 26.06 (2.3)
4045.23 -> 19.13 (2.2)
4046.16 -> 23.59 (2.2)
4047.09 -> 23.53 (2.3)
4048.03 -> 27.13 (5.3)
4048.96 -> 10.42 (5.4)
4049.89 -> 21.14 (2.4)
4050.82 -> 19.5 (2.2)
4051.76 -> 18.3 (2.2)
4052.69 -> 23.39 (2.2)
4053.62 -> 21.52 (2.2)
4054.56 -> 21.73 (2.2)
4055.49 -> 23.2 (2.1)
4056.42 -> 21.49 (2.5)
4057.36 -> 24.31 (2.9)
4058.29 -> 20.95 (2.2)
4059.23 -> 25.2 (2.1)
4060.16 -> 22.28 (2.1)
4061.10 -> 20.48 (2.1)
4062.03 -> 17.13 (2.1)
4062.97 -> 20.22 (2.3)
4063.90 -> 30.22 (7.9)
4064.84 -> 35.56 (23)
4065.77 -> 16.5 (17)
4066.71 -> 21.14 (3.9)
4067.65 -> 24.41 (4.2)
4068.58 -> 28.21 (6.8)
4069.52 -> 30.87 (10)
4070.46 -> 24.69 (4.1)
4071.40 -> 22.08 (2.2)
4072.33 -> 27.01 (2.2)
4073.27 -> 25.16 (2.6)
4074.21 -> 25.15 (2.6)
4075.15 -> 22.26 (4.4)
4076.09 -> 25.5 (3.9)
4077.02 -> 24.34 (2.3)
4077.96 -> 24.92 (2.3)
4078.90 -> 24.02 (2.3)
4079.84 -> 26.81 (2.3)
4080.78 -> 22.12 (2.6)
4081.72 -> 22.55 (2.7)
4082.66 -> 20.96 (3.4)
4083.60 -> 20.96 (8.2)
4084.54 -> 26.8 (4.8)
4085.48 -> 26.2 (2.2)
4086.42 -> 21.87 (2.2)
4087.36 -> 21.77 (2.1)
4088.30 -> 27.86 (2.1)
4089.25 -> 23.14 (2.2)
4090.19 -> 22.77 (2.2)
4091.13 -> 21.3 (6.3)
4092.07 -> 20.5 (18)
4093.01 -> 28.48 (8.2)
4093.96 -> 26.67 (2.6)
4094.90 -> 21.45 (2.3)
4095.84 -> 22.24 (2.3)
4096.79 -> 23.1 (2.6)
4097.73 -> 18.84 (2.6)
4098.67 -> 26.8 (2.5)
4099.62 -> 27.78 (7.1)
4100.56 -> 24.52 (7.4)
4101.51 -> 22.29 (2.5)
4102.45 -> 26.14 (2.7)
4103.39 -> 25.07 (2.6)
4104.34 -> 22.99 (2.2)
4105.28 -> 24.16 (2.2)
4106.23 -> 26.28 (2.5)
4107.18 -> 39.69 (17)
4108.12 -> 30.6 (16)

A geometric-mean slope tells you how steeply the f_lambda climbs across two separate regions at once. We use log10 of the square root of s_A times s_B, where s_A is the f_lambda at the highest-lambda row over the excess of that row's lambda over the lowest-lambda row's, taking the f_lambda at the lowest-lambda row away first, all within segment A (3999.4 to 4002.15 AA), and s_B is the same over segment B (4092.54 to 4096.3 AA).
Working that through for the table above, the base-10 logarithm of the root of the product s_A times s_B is 0.34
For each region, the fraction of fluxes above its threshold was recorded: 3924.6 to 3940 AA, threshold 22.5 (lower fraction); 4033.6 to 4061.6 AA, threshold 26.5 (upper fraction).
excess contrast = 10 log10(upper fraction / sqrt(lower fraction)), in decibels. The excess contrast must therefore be -6.2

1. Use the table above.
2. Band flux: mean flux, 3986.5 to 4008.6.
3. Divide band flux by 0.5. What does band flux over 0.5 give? 46.7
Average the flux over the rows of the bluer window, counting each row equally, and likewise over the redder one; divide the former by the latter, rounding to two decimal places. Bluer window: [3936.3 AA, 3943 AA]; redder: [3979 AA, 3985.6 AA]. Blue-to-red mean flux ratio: 1.10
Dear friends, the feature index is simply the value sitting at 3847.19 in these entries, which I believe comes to 16.73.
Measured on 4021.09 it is 23.44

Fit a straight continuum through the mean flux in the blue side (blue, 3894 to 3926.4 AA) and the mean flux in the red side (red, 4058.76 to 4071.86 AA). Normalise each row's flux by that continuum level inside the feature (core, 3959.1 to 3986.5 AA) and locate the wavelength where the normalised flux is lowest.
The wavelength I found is 3973.23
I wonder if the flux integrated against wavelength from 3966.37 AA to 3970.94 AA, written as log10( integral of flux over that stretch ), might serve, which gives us 2.01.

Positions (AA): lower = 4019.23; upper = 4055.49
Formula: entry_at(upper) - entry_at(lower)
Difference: 2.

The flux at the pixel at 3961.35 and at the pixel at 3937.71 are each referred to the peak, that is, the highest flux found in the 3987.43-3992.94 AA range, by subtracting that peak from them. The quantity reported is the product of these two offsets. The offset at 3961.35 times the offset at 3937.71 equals 143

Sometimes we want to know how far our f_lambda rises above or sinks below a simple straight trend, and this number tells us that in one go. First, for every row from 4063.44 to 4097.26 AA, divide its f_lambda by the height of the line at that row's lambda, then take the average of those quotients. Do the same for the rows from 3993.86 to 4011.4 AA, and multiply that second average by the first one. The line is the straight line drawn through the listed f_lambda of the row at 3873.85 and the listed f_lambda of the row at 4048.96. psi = 5.1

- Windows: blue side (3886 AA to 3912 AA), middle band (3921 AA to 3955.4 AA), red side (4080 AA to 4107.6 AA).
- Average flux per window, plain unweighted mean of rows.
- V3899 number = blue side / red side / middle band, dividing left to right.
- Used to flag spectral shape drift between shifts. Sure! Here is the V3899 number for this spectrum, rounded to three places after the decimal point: 0.043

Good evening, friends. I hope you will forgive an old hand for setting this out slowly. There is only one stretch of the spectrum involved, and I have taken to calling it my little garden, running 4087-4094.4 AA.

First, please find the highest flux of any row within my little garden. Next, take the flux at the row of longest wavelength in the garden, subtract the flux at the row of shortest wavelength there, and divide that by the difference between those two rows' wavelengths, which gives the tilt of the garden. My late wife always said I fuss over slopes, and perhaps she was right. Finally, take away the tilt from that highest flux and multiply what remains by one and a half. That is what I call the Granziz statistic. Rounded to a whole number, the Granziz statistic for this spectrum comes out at 42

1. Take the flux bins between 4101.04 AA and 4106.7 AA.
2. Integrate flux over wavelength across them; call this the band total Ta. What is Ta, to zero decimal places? 139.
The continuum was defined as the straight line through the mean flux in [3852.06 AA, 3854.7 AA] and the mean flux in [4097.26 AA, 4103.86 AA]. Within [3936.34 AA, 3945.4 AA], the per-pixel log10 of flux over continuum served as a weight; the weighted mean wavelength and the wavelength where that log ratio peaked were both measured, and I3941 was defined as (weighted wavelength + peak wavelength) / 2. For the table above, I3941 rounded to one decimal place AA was 3939.1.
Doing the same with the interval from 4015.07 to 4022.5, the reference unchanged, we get 4019.7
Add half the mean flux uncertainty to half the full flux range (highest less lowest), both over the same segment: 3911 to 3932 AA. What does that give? 8.9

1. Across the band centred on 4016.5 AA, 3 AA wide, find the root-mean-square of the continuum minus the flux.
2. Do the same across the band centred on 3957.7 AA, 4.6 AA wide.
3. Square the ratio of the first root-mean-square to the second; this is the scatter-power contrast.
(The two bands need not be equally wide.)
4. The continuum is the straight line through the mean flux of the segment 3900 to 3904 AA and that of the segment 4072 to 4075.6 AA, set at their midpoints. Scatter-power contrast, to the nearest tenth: 1.3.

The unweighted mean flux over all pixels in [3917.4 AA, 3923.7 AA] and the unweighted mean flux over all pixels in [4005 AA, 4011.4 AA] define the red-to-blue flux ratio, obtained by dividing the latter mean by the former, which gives 0.90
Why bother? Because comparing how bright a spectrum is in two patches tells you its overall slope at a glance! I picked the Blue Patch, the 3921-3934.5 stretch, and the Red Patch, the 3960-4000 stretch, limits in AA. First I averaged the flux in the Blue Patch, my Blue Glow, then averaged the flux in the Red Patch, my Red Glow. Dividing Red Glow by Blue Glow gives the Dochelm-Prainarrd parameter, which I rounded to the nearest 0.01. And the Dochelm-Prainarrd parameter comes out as 0.96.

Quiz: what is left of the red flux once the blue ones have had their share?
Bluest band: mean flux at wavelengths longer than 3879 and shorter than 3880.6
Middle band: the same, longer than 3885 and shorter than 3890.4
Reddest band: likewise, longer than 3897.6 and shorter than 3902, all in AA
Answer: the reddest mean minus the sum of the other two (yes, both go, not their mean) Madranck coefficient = -19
